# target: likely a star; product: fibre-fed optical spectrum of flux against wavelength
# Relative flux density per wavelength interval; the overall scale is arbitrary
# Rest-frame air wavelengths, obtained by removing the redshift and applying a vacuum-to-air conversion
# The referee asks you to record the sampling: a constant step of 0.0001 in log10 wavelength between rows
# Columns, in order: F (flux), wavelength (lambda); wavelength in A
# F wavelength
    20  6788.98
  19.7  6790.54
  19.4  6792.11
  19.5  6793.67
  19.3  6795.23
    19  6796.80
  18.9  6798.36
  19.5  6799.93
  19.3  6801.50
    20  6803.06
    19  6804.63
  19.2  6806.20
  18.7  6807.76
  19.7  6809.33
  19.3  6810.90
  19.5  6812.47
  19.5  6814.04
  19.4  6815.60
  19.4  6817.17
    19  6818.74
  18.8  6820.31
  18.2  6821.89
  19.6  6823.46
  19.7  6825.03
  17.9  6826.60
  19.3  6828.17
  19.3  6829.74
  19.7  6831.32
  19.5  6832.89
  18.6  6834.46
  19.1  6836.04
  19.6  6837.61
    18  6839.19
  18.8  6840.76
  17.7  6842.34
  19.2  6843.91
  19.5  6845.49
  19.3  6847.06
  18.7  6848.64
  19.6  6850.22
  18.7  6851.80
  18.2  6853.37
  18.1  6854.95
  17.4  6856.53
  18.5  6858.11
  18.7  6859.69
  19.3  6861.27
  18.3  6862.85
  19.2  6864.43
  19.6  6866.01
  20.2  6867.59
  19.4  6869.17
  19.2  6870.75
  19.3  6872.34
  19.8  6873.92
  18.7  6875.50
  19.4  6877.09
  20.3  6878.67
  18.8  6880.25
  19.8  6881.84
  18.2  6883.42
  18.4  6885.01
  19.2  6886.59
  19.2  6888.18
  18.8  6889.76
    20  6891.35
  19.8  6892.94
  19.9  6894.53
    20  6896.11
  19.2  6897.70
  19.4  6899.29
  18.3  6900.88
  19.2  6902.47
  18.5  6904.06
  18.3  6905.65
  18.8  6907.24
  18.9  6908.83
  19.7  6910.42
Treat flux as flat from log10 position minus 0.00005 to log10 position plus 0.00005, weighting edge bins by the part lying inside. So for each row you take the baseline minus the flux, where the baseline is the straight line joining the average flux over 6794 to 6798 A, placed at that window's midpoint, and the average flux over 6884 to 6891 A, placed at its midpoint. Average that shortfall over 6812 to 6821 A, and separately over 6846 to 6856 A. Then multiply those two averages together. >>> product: -0.04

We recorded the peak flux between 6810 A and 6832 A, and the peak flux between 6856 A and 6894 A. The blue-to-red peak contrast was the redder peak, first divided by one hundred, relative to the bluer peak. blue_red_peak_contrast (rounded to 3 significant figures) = 0.0103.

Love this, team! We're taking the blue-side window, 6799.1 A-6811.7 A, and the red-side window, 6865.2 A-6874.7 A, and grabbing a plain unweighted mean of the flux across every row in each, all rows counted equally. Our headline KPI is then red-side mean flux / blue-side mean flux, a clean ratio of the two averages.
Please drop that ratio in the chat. 1.01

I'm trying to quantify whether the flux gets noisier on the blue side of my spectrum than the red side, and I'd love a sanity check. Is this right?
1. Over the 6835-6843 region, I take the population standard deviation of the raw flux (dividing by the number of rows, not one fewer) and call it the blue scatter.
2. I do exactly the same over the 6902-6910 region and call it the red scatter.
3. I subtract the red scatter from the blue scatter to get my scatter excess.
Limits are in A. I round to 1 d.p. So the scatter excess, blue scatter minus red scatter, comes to 0.4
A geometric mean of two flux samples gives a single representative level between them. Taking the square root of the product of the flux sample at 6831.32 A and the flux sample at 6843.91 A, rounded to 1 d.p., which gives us 19.4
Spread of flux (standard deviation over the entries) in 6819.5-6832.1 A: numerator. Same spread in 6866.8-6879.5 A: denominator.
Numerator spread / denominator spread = 1.3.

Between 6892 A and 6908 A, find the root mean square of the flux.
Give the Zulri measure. 19.1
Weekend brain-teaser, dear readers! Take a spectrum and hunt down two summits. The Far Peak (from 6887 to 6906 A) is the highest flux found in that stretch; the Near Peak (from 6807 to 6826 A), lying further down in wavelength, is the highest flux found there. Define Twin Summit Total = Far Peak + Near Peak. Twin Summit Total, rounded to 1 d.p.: 39.7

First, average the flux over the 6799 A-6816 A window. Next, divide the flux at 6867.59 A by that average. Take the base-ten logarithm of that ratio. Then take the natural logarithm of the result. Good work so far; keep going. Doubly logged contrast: -4.0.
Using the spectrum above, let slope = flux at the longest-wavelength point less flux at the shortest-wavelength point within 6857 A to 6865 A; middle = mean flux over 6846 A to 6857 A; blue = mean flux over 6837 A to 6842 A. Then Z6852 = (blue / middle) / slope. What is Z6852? 1.4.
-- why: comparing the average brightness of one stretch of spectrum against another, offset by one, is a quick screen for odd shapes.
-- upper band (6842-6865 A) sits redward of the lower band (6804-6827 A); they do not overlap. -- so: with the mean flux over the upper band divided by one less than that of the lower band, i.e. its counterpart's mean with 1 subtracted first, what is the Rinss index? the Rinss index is 1.03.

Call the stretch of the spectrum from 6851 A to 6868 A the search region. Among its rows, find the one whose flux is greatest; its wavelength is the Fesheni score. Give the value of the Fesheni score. 6867.59 A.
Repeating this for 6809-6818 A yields 6809.33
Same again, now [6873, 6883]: 6878.67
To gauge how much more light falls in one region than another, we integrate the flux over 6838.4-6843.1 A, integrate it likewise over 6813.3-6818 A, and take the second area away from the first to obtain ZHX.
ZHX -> -6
